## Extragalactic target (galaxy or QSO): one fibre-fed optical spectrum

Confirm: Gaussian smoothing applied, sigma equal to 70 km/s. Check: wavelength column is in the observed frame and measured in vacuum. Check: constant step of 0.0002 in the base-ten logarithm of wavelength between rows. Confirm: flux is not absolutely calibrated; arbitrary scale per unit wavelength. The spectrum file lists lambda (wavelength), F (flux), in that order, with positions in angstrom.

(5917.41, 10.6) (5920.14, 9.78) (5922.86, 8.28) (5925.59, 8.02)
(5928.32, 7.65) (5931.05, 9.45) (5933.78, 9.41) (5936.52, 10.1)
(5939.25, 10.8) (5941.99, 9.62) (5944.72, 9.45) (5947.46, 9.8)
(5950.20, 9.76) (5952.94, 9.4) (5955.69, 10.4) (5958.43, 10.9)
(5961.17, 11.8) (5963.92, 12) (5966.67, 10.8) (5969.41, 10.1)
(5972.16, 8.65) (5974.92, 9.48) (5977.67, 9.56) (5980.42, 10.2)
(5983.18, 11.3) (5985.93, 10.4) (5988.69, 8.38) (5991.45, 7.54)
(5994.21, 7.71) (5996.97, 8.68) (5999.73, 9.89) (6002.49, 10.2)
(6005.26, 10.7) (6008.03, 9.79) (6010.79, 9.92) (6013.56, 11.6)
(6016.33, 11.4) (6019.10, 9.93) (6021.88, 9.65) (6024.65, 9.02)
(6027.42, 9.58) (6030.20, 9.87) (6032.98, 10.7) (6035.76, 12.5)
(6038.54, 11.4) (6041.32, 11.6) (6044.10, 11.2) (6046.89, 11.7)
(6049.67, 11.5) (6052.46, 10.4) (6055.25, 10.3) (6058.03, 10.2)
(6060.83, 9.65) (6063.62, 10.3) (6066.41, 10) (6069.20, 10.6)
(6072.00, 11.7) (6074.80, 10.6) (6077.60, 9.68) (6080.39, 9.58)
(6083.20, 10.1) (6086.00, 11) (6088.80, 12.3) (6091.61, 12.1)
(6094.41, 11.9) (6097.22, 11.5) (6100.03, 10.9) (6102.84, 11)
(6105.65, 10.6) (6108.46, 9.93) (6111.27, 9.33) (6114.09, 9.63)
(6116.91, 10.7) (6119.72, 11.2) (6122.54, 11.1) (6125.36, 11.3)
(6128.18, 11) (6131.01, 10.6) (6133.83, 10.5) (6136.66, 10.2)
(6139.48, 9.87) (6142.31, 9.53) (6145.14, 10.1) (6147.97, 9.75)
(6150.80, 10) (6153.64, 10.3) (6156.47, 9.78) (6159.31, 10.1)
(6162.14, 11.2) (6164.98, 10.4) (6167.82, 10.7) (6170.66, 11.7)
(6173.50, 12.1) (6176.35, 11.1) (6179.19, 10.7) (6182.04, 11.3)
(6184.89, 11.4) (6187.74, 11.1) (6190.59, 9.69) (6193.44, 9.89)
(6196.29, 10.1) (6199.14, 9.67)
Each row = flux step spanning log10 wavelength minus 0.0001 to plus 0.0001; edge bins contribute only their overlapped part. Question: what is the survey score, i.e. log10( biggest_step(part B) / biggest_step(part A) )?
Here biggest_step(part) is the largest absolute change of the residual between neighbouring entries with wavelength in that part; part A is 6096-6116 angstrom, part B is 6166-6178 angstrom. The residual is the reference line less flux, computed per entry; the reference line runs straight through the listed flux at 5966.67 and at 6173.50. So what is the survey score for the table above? 0.17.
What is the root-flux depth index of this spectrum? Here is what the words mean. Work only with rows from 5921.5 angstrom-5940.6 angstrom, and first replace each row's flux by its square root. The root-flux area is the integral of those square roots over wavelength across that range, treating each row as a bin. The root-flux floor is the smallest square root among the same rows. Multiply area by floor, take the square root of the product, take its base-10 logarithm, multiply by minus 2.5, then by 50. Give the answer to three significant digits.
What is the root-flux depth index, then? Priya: -138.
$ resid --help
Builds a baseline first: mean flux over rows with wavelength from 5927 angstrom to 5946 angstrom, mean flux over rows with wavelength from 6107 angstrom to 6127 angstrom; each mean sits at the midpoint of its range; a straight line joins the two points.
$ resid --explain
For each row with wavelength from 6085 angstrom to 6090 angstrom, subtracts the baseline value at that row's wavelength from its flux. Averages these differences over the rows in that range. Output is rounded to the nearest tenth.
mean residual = 1.4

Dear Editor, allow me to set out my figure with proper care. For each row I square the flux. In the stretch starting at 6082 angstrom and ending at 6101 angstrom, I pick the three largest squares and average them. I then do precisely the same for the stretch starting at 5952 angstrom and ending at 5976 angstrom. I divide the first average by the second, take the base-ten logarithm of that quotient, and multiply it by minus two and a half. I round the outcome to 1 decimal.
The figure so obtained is -0.1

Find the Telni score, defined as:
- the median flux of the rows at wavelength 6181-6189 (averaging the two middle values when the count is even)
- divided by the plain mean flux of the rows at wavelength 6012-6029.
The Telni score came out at 1.11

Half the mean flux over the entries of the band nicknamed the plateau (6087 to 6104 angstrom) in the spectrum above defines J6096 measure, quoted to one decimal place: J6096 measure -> 5.8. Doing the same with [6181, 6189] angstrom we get 5.6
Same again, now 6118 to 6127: 5.6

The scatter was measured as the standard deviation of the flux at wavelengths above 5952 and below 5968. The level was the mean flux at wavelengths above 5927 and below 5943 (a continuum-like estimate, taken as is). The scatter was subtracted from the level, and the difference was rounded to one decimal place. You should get 8.6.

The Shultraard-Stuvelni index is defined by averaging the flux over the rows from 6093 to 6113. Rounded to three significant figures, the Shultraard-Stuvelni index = 10.7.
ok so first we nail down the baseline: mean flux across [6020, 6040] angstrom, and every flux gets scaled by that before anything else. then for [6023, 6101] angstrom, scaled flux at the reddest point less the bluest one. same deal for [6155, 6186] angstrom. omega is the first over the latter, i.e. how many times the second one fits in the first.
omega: 1.2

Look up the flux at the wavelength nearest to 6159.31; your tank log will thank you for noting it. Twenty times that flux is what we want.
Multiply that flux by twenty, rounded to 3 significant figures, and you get 202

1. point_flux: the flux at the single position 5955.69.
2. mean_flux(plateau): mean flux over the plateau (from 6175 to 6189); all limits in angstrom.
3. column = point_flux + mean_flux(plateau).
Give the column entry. 21.5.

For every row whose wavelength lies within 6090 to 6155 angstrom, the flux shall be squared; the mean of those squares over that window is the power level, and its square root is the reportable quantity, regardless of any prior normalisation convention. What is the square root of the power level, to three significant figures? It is 10.6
